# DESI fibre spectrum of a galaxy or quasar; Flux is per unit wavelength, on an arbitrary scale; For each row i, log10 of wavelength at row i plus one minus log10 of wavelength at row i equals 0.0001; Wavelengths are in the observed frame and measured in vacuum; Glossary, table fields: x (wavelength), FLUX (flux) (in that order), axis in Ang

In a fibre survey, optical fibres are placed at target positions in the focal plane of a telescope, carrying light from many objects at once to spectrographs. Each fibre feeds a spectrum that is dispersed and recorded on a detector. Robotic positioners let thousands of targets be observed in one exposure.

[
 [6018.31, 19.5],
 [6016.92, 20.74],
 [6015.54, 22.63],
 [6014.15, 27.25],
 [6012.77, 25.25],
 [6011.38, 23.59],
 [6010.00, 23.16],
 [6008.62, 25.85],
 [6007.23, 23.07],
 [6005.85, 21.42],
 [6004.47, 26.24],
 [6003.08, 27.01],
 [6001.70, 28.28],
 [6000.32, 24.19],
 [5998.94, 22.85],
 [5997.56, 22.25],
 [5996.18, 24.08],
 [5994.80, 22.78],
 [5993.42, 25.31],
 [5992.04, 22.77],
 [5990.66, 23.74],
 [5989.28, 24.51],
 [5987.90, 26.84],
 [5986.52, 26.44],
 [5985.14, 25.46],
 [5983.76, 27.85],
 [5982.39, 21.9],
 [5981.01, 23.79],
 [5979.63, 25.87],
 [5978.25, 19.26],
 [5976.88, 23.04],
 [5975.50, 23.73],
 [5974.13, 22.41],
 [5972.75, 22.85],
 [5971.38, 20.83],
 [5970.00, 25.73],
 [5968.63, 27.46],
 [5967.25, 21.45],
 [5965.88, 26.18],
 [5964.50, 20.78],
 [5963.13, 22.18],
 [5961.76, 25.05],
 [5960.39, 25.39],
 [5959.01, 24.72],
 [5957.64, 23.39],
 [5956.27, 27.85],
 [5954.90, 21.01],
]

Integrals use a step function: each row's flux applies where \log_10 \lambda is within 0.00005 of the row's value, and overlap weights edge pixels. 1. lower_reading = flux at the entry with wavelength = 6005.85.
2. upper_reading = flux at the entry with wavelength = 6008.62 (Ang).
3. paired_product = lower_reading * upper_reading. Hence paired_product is 554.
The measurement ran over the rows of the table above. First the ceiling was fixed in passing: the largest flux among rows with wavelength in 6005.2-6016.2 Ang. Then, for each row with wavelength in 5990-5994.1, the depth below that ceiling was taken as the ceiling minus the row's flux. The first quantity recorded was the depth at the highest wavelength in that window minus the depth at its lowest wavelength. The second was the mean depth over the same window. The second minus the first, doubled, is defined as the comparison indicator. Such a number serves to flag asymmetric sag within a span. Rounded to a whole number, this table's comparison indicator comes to 10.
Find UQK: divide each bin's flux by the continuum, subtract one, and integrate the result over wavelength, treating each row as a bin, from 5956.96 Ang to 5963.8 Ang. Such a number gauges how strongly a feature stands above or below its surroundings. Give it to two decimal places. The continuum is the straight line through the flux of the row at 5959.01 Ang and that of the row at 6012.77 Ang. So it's -0.16 Ang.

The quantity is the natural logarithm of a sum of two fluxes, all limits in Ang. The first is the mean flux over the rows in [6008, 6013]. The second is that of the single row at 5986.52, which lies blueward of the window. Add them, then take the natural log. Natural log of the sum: 3.93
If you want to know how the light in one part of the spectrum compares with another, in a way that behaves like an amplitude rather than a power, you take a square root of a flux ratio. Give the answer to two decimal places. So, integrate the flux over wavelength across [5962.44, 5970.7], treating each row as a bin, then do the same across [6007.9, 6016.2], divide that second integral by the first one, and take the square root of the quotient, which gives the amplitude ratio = 1.02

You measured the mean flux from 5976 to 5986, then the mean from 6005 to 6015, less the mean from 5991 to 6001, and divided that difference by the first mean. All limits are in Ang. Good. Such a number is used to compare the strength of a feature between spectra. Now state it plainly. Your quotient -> 0.032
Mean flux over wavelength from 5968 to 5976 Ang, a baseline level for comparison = 23.8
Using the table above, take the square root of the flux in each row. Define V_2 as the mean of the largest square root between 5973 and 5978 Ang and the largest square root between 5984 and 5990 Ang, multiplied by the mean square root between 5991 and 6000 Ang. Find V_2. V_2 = 24.3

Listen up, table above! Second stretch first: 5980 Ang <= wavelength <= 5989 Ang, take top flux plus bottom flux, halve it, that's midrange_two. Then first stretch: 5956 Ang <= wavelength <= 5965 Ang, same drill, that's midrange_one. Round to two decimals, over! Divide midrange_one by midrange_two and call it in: 0.98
